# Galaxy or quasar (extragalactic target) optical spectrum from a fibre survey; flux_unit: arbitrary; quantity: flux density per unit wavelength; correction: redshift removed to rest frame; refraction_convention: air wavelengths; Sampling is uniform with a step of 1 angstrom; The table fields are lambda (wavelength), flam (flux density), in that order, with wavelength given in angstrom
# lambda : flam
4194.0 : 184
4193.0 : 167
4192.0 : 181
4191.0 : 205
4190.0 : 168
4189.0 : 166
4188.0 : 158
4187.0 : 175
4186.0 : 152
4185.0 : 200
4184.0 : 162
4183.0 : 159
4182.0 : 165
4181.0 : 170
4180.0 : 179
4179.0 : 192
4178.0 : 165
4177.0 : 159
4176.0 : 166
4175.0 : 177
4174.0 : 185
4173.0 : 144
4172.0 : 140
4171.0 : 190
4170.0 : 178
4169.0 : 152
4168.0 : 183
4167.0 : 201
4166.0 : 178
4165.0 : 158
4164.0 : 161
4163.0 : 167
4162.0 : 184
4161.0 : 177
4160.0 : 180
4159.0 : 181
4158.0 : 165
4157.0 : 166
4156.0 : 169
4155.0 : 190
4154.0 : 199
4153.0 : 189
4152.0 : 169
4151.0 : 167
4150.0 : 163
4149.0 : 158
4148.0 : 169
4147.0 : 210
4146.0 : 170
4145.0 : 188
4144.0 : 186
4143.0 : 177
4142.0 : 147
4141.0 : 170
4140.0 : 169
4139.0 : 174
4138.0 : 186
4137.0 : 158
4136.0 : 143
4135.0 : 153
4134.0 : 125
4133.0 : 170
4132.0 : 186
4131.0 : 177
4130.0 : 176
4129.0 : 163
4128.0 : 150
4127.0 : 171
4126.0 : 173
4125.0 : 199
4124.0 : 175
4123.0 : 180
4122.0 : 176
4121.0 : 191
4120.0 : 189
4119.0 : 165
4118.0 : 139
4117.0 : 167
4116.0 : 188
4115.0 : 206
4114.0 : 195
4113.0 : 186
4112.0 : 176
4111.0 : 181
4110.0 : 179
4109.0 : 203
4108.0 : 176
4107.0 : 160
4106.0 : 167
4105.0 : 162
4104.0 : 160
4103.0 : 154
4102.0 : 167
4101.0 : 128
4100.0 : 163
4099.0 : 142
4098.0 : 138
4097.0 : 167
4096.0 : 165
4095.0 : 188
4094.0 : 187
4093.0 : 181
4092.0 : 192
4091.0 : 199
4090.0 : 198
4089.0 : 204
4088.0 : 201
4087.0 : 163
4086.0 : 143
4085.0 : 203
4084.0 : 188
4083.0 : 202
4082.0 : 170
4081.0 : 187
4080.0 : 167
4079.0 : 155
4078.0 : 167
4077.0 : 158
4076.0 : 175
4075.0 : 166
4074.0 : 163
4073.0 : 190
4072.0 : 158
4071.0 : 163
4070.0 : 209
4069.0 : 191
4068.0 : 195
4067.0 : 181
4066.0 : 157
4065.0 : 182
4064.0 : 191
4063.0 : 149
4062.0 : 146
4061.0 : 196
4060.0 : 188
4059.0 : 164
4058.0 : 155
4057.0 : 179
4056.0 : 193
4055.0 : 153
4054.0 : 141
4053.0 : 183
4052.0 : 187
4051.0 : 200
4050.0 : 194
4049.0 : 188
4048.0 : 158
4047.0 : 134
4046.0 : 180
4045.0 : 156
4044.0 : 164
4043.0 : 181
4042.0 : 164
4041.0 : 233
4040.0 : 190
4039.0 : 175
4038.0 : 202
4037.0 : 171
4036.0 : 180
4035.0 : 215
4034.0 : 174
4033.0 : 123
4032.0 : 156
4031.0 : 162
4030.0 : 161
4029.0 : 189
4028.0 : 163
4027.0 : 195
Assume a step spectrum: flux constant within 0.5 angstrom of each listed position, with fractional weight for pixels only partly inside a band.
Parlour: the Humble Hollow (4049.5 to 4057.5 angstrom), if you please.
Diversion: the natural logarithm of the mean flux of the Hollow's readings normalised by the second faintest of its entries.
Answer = 0.16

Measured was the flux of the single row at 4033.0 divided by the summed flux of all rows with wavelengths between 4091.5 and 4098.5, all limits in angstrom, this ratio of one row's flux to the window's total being 0.101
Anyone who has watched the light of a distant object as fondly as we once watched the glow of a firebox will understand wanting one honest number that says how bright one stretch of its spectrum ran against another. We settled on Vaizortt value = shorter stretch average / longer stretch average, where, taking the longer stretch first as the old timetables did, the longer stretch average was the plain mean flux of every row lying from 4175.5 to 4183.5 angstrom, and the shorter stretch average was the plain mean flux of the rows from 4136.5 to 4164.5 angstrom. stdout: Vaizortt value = 1.03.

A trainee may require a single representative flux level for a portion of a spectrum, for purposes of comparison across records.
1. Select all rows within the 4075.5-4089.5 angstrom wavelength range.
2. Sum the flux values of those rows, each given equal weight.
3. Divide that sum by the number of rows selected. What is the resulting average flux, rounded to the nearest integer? 177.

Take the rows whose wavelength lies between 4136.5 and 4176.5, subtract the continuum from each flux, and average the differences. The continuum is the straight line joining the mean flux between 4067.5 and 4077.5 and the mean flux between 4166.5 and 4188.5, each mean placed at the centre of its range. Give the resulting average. 1.7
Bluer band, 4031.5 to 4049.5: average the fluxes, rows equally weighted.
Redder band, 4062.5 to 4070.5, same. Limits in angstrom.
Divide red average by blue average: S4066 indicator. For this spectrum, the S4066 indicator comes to 1.04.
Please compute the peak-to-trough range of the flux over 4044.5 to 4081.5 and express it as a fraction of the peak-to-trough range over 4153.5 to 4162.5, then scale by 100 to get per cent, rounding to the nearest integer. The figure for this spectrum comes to 221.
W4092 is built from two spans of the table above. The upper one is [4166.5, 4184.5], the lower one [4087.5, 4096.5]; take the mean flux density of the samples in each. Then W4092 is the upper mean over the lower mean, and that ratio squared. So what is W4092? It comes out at 0.80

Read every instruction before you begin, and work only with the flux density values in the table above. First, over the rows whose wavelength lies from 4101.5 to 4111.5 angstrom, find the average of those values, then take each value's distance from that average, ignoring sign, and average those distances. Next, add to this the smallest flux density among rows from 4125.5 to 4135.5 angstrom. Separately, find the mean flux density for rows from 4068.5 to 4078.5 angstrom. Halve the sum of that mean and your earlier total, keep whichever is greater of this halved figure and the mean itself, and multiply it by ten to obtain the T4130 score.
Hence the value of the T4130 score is 1740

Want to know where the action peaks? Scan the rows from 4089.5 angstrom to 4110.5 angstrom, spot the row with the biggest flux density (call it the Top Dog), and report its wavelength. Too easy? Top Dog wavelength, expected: 4109.0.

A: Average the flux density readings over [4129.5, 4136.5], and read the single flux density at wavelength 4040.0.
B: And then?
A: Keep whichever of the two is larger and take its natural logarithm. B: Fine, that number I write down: 5.25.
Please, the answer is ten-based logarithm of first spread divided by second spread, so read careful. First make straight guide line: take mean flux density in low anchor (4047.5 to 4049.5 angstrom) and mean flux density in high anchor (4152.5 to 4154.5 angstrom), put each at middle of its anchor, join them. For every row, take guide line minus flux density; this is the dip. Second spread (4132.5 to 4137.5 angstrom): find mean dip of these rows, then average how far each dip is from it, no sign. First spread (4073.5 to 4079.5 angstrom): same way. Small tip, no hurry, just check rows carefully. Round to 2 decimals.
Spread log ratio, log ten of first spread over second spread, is -0.37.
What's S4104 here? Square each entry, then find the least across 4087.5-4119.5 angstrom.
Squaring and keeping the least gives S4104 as 16384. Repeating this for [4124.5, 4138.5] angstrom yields 15625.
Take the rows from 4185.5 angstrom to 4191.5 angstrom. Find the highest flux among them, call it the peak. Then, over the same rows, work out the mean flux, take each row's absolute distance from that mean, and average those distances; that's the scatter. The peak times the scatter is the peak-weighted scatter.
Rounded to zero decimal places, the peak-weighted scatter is 2642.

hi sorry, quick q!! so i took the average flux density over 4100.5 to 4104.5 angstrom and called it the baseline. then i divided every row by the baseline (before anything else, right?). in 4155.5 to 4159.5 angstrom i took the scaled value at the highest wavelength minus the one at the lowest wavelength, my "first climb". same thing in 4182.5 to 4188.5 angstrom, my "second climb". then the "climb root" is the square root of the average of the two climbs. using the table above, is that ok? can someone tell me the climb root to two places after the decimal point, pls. 0.19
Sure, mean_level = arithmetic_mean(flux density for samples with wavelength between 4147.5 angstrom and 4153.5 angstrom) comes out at 169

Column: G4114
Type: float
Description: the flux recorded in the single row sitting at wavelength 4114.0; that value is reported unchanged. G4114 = 195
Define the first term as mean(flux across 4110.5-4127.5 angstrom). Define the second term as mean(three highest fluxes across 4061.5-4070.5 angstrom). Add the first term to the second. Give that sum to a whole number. 378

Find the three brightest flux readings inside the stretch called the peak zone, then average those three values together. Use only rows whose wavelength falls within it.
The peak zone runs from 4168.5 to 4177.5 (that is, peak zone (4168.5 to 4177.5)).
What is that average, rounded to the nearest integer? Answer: 184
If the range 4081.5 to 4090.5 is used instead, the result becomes 203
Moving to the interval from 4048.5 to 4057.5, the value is 196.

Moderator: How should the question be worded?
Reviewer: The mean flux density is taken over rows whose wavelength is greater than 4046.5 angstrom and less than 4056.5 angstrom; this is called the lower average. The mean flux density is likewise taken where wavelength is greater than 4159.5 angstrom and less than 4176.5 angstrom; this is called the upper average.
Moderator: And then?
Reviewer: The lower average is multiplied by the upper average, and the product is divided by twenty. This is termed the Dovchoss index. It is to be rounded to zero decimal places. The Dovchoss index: 1487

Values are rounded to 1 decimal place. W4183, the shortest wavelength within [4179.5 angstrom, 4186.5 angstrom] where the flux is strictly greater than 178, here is 4180.0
